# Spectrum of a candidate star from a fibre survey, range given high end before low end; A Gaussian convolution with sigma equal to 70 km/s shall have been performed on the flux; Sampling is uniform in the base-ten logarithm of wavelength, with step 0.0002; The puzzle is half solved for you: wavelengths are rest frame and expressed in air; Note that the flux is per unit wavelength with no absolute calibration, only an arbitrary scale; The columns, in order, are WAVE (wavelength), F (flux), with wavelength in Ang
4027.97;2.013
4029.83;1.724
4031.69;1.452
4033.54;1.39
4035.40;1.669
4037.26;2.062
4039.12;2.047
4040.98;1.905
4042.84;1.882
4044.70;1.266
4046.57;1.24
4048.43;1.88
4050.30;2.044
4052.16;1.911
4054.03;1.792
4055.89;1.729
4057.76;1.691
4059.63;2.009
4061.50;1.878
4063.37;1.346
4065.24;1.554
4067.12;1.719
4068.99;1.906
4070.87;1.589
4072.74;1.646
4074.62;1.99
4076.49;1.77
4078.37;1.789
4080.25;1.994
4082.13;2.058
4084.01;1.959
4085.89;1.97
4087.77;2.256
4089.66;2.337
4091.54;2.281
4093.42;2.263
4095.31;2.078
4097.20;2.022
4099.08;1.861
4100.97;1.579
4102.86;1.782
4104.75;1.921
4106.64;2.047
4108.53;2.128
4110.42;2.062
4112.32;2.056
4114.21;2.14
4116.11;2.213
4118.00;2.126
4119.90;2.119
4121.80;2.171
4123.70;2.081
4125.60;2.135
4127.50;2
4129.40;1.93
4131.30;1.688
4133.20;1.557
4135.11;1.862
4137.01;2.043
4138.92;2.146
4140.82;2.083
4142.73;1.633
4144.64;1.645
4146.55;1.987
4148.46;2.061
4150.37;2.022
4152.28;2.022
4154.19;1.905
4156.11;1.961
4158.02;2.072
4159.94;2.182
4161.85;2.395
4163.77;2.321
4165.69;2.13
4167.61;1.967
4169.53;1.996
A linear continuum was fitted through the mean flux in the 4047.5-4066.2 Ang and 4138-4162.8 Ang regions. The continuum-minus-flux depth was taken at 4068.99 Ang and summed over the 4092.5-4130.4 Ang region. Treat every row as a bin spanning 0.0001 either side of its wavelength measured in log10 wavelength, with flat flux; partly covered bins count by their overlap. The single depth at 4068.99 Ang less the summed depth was 2.3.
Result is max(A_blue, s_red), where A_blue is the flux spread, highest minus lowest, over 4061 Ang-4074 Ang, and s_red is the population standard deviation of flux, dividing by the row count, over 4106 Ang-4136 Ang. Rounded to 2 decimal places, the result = 0.56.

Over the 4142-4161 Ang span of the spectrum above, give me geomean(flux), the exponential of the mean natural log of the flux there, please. 1.94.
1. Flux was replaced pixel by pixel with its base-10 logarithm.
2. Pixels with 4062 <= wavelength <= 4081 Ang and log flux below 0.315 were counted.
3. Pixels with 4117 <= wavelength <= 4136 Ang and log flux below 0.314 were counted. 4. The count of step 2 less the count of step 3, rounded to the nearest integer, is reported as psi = 5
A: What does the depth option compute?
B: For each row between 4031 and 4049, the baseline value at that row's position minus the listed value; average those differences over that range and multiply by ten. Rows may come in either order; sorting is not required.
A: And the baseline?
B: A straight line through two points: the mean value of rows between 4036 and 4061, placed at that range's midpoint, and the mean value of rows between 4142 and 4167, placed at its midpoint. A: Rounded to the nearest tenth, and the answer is 1.1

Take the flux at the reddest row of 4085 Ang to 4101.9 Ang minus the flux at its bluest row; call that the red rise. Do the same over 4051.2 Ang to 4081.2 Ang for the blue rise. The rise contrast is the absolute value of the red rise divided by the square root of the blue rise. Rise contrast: 1.4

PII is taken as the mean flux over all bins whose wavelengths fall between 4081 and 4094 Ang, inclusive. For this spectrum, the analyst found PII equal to 2.16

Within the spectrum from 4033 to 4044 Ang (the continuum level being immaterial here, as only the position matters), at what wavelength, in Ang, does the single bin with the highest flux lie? 4037.26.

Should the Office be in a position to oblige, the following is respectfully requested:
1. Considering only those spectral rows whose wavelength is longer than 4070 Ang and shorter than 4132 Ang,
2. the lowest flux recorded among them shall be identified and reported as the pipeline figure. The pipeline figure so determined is 1.579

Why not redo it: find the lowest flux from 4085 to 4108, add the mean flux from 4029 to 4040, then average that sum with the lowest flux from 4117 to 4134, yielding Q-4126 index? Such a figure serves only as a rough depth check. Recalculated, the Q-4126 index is 2.43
